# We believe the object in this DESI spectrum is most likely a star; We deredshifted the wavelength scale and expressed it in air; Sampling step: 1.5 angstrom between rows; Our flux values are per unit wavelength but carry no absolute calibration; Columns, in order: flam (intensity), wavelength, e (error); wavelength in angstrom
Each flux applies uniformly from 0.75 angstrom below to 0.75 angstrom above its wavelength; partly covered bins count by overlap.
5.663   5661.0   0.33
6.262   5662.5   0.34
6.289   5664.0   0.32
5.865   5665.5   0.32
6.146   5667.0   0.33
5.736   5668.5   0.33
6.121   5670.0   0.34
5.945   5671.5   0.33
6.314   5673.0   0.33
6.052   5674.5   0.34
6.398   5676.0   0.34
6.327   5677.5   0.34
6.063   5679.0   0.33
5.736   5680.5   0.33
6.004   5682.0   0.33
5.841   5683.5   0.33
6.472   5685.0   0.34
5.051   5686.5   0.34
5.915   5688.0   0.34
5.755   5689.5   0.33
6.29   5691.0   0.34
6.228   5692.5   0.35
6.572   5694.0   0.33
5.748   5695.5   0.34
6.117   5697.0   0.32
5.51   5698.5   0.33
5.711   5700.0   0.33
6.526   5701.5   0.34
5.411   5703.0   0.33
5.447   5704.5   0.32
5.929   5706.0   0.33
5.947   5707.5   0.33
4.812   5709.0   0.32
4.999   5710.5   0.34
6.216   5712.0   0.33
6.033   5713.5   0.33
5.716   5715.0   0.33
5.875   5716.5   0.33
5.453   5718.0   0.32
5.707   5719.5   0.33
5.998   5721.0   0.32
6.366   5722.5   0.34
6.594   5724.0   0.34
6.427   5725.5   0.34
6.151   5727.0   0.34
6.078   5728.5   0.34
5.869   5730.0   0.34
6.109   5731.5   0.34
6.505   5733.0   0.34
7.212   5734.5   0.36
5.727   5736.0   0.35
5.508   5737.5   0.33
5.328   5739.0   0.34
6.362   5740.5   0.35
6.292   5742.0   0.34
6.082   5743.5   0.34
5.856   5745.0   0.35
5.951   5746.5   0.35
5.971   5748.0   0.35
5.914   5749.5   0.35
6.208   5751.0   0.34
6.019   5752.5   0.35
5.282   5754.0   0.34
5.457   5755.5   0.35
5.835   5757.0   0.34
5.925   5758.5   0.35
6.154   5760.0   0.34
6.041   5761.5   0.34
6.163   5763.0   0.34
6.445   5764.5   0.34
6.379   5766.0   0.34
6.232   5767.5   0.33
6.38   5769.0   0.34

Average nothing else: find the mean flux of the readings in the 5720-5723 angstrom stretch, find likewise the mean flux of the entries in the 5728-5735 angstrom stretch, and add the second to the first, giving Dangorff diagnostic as 12.5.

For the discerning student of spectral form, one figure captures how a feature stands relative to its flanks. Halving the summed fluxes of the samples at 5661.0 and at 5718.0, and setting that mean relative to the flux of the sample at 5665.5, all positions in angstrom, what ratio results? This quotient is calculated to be 0.95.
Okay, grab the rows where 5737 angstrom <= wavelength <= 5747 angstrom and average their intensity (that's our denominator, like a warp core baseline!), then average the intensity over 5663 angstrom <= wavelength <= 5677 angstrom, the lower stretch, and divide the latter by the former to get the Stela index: 1.03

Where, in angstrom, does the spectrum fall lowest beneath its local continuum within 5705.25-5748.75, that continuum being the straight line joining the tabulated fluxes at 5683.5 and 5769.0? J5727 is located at 5709.0 angstrom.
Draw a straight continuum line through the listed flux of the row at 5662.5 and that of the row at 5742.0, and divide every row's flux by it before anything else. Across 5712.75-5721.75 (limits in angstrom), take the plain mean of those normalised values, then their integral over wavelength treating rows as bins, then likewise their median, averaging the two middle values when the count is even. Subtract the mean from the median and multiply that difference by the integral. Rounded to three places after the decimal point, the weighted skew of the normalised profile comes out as -0.001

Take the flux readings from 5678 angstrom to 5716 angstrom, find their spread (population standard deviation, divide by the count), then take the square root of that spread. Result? 0.669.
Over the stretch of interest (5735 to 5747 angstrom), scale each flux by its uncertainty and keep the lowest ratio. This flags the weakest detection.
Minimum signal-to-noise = 15.7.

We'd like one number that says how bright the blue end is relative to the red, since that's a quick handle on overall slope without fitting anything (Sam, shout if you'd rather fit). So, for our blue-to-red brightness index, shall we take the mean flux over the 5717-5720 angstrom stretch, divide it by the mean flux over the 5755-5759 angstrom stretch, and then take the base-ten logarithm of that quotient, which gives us -0.012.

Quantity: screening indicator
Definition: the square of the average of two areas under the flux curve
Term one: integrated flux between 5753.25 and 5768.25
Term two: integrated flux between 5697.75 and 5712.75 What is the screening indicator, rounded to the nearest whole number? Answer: 7624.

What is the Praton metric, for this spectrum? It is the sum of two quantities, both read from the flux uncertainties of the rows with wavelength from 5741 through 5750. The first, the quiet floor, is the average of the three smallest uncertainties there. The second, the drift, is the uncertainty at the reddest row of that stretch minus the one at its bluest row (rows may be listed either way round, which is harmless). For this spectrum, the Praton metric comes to 0.353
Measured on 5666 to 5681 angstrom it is 0.330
